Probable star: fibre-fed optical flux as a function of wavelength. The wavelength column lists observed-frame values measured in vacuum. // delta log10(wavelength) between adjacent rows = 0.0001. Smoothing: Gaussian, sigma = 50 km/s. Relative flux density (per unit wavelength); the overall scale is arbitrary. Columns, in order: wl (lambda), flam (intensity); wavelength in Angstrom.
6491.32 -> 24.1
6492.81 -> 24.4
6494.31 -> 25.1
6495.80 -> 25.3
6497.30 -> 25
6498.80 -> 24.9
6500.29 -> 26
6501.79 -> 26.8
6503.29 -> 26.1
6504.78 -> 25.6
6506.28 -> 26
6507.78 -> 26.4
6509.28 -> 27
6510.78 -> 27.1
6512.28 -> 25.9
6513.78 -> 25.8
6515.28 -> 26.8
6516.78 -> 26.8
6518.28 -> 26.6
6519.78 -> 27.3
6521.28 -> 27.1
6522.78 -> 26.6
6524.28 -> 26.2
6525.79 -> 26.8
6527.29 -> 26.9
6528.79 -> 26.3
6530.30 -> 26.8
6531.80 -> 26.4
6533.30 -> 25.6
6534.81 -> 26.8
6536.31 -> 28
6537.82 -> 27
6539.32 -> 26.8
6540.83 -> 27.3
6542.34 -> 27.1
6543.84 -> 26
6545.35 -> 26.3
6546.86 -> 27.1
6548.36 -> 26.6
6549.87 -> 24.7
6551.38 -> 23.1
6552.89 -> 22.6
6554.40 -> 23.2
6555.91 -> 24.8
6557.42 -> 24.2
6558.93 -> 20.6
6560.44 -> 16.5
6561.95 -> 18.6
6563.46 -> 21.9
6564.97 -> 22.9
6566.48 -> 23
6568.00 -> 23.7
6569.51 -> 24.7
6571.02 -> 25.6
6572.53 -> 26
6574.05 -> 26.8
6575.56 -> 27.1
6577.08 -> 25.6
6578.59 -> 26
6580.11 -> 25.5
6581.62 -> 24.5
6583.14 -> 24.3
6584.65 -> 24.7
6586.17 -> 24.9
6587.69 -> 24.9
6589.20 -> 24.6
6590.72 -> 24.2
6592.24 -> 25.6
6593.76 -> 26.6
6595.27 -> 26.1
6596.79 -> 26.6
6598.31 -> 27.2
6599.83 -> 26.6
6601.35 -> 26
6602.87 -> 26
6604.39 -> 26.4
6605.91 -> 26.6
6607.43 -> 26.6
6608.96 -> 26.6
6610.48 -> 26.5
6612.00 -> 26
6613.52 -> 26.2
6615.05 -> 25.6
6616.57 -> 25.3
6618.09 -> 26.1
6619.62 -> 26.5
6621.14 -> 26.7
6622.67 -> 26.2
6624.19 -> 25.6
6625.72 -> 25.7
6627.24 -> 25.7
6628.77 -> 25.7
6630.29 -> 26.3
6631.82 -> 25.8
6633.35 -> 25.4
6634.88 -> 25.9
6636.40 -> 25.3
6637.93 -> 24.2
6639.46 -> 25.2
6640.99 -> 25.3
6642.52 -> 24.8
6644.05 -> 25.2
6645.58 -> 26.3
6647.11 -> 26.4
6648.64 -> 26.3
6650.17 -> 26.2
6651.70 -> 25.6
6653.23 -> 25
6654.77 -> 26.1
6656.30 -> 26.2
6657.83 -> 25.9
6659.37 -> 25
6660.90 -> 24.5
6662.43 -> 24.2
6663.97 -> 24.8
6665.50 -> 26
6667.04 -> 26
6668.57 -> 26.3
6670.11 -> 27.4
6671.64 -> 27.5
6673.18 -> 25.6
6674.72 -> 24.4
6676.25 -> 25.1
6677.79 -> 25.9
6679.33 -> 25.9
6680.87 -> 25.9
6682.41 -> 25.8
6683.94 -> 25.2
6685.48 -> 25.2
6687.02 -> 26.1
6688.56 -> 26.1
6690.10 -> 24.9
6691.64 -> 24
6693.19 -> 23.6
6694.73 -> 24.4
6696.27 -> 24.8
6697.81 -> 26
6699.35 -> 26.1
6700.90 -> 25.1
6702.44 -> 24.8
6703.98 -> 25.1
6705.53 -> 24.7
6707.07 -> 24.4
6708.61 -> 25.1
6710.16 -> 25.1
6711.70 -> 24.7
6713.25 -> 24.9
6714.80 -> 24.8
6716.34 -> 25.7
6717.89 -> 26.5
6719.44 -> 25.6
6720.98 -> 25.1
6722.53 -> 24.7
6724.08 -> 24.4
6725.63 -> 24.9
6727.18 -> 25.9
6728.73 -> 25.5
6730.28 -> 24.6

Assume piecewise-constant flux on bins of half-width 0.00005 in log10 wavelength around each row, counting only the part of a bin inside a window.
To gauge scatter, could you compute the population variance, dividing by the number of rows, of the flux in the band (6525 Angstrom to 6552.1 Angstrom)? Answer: 1.1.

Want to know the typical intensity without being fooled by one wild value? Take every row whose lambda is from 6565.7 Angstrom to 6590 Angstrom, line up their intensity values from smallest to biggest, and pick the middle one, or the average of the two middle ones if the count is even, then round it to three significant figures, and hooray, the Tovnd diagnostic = 24.9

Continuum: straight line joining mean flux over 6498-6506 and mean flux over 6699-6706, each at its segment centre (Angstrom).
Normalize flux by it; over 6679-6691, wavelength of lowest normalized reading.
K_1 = 6690.10 Angstrom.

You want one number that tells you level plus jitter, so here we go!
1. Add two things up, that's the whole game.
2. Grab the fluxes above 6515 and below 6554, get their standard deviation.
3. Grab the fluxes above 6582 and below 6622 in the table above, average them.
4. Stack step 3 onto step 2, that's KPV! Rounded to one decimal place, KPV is 27.1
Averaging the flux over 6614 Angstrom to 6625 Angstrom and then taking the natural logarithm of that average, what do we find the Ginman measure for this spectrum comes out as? 3.258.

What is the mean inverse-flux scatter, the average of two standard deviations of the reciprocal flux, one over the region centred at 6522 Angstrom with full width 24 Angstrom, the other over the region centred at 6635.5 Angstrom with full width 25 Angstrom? 0.0008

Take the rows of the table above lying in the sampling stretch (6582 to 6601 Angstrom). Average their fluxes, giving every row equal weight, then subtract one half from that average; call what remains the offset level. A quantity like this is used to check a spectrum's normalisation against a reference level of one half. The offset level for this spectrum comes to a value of 25.0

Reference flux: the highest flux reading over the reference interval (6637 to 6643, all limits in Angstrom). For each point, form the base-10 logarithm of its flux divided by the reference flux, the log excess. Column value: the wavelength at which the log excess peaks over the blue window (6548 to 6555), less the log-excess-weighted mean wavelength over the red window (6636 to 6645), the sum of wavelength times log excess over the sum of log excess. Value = -91.3 Angstrom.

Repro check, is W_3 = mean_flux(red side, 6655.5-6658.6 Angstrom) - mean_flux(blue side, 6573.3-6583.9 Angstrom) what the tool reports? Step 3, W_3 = 0.4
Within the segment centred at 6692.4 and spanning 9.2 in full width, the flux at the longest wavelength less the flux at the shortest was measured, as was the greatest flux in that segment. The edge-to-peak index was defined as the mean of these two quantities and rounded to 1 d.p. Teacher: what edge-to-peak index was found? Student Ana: 12.4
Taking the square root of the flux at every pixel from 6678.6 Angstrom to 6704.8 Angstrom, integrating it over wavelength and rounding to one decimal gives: 131.6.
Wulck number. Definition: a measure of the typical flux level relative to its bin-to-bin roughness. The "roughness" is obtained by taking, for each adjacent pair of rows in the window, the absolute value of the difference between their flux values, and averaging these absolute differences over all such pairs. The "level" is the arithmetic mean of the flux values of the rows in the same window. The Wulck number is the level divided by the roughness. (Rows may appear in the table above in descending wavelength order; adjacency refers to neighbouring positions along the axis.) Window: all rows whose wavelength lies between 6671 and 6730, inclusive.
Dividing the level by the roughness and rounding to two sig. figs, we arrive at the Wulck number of 45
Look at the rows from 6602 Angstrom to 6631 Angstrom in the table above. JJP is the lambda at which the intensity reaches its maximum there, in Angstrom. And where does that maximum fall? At 6621.14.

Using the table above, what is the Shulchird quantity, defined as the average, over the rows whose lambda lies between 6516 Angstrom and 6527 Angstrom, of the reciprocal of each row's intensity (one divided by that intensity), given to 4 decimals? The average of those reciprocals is 0.0374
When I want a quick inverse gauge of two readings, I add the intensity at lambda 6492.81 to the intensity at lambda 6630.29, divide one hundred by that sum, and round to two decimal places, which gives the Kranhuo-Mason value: 1.97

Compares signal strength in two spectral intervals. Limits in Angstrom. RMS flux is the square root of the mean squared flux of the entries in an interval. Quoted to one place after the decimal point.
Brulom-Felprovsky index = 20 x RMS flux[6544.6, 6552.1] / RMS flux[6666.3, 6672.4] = 19.1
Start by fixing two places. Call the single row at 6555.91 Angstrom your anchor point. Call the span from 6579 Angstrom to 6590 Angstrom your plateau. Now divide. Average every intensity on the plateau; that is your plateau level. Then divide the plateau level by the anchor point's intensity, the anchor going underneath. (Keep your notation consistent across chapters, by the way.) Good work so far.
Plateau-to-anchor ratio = 1.00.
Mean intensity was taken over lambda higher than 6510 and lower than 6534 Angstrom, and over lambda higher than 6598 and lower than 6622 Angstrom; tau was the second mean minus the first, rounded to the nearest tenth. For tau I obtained -0.3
